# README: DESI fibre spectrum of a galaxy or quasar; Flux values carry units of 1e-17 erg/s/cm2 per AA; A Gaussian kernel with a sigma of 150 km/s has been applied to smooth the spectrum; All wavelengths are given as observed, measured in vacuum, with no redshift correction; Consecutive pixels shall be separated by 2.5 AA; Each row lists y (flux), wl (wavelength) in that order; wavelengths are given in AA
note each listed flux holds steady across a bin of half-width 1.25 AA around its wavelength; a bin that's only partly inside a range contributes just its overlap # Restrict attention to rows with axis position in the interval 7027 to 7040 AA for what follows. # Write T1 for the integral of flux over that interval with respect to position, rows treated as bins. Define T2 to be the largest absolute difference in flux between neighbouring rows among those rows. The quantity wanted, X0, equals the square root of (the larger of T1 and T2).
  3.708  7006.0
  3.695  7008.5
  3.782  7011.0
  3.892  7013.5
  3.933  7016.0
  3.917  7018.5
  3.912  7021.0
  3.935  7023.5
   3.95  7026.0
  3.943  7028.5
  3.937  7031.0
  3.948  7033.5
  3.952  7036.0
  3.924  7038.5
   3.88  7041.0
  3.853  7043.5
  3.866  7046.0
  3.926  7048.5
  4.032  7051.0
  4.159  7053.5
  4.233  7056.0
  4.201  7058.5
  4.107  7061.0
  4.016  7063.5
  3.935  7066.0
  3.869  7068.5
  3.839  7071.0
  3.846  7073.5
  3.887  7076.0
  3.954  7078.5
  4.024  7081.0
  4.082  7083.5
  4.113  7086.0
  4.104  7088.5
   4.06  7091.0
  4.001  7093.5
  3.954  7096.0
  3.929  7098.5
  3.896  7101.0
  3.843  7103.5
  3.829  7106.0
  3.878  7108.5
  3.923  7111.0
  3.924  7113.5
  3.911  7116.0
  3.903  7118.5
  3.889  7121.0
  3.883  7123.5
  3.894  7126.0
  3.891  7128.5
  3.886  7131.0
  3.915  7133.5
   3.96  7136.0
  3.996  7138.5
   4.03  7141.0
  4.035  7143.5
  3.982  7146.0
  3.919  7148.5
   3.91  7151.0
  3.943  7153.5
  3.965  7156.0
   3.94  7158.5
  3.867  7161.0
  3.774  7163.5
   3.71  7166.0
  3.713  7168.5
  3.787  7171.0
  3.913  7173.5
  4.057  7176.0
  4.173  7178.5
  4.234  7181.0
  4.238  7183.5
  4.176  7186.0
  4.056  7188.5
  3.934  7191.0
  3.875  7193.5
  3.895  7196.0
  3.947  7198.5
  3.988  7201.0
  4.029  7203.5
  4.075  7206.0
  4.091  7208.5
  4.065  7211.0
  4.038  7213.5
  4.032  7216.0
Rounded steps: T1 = 51.2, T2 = 0.03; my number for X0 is 7.16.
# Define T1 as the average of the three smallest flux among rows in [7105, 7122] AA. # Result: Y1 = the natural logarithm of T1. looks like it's 1.35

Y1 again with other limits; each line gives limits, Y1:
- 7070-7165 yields 1.34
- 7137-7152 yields 1.37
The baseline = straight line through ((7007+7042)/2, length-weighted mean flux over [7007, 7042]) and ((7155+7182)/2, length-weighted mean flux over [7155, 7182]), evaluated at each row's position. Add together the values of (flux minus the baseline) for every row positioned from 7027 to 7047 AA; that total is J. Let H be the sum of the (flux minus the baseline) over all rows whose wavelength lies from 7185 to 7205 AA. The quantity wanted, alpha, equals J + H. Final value 0.6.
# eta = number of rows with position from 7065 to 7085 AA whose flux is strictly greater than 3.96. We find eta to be 2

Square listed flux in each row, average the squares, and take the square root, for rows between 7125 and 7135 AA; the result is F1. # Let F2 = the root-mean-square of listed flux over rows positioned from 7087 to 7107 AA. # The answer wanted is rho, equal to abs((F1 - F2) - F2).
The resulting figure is 4.01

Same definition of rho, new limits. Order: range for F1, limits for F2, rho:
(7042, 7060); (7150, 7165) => 3.76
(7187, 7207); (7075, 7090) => 4.08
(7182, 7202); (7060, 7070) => 3.95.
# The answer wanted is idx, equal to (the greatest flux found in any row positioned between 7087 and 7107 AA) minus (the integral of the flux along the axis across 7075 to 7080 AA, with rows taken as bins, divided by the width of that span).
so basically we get 0.18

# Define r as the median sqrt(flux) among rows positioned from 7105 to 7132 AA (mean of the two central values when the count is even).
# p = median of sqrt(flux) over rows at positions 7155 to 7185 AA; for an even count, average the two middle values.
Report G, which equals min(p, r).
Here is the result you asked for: 1.97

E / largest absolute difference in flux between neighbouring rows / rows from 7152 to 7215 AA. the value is 0.144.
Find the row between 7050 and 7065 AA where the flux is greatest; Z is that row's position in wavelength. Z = 7056.0 AA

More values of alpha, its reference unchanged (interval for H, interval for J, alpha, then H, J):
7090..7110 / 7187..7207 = 0.5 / 0.1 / 0.43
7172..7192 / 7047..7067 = 2.8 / 1.4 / 1.38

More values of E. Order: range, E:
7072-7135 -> 0.070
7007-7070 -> 0.127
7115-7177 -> 0.144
